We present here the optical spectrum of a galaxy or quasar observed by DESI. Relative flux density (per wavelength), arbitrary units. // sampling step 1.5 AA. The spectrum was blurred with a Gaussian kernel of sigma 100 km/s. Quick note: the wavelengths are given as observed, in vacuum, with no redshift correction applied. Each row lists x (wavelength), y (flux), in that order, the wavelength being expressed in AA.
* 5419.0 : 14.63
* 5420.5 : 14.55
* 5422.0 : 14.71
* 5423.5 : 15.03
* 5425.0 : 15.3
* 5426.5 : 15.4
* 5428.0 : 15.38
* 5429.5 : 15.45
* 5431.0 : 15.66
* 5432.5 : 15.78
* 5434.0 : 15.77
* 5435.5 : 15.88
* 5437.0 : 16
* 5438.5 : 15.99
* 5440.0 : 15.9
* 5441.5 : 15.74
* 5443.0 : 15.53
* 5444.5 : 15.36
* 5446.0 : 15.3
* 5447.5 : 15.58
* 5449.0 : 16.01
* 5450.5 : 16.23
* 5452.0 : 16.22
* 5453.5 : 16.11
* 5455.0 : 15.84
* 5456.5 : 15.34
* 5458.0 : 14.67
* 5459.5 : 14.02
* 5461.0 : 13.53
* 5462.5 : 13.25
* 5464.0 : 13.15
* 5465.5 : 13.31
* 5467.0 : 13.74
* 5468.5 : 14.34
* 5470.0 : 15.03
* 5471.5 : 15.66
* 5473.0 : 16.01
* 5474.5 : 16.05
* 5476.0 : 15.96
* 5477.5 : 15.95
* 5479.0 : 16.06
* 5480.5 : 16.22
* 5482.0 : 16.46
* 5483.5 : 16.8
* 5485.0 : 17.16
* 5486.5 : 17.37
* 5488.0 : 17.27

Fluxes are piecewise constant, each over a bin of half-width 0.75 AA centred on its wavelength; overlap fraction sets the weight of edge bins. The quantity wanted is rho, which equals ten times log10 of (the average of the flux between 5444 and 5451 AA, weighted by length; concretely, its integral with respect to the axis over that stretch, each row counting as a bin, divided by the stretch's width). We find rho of 12.0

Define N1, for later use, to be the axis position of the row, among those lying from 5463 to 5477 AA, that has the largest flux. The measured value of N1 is 5474.5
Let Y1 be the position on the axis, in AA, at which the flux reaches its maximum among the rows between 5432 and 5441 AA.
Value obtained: 5437.0 AA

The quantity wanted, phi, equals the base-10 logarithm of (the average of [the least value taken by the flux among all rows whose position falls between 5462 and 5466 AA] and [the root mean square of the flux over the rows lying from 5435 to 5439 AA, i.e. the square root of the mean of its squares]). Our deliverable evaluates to 1.16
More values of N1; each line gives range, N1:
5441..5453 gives 5450.5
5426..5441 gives 5437.0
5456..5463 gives 5456.5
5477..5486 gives 5485.0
